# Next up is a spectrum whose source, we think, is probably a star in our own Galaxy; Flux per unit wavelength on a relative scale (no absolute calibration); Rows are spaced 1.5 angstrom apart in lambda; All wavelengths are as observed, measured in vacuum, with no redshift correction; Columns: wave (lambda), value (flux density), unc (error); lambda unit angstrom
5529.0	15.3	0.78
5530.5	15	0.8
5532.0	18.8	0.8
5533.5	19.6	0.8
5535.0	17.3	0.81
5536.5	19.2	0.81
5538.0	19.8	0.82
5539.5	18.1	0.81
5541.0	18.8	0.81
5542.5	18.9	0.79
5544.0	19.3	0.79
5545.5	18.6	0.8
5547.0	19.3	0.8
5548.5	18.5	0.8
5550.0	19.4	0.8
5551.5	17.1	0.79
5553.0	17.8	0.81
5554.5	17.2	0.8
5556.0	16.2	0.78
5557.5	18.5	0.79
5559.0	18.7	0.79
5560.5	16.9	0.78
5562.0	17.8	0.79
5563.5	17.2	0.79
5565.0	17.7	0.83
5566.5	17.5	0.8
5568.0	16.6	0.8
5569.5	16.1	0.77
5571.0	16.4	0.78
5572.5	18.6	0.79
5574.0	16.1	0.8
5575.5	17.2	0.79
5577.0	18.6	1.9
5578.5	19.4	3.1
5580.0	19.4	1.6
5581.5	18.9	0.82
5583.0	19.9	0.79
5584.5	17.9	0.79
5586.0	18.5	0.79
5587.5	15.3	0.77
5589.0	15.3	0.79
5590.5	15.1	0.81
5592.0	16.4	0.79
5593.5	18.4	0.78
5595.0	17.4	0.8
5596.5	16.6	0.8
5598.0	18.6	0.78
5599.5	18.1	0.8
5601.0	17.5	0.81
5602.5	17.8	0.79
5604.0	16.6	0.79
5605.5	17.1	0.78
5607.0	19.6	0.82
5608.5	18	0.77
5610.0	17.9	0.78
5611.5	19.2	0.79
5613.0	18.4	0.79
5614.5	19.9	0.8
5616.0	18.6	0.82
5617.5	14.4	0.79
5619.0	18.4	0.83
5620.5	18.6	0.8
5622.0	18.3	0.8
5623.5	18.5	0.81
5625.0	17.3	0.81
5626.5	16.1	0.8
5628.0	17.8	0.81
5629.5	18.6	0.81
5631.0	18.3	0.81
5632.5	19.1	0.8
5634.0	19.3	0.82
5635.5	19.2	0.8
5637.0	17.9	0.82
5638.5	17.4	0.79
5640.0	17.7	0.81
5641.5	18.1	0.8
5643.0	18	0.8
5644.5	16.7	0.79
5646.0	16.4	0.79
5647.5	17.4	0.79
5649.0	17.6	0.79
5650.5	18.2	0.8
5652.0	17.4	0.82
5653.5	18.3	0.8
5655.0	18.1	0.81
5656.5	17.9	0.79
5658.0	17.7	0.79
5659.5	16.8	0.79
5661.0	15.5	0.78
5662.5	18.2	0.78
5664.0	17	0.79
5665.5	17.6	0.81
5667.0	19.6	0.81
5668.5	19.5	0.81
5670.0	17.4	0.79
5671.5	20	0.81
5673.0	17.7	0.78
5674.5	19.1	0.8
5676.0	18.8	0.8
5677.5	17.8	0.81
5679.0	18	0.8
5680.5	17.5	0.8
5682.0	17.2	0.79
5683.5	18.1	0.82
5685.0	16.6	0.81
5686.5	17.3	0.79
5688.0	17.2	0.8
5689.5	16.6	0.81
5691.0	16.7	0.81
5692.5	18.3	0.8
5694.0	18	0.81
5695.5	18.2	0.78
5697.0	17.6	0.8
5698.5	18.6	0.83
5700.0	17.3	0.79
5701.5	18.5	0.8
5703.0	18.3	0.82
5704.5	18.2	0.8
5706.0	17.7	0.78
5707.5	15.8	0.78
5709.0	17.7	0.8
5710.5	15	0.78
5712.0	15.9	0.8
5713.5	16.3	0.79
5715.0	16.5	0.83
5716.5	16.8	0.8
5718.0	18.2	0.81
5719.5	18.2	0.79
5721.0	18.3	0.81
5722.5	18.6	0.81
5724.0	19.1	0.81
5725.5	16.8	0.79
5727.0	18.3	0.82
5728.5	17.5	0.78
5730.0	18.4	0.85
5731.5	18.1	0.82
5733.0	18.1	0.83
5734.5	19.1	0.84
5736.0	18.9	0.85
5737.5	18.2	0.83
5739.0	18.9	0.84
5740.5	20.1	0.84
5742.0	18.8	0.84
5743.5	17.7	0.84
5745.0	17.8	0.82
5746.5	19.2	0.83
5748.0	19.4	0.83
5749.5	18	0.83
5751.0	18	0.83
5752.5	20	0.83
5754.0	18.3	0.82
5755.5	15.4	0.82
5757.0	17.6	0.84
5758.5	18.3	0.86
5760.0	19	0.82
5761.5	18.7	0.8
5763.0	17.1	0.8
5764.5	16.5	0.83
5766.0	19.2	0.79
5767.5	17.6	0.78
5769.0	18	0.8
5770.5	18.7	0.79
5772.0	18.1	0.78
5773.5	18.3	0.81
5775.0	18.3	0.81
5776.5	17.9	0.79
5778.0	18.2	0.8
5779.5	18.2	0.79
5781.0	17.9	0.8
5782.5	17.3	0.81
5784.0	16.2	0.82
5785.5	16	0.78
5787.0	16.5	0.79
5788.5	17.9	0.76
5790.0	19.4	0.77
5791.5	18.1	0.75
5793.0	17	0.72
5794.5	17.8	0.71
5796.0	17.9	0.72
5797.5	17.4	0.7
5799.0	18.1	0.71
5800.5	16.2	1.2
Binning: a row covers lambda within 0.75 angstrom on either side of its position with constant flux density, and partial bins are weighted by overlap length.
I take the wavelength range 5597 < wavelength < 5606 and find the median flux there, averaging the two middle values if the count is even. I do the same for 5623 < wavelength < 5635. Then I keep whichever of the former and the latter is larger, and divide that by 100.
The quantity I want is 0.184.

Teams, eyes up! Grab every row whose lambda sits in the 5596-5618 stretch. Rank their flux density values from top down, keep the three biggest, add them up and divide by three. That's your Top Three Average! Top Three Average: 19.6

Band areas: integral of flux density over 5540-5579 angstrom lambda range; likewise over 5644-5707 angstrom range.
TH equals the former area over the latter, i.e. 0.62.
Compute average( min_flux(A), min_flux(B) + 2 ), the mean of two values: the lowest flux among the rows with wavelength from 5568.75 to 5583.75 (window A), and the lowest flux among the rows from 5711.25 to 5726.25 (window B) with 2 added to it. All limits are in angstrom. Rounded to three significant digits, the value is 17.0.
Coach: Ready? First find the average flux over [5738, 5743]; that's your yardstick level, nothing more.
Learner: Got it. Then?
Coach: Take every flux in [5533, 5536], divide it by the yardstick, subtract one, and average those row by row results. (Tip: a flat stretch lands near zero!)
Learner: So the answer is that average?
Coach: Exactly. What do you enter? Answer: -0.04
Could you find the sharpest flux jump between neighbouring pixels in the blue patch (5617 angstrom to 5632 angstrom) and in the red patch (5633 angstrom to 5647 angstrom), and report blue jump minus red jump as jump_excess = 2.7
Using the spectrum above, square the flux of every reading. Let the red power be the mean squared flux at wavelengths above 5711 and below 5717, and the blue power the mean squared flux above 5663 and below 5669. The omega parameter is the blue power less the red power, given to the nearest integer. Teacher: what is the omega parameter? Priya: 73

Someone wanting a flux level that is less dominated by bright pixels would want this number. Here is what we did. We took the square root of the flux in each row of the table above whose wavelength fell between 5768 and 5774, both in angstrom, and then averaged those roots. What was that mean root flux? 4.27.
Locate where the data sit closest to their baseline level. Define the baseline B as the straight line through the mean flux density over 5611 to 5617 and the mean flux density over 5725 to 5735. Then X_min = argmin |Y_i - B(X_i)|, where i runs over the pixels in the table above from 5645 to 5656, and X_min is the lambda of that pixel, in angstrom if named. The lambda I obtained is 5653.5 angstrom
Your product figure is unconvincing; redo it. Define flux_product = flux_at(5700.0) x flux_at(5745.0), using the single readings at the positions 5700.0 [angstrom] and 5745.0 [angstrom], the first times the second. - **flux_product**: 308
